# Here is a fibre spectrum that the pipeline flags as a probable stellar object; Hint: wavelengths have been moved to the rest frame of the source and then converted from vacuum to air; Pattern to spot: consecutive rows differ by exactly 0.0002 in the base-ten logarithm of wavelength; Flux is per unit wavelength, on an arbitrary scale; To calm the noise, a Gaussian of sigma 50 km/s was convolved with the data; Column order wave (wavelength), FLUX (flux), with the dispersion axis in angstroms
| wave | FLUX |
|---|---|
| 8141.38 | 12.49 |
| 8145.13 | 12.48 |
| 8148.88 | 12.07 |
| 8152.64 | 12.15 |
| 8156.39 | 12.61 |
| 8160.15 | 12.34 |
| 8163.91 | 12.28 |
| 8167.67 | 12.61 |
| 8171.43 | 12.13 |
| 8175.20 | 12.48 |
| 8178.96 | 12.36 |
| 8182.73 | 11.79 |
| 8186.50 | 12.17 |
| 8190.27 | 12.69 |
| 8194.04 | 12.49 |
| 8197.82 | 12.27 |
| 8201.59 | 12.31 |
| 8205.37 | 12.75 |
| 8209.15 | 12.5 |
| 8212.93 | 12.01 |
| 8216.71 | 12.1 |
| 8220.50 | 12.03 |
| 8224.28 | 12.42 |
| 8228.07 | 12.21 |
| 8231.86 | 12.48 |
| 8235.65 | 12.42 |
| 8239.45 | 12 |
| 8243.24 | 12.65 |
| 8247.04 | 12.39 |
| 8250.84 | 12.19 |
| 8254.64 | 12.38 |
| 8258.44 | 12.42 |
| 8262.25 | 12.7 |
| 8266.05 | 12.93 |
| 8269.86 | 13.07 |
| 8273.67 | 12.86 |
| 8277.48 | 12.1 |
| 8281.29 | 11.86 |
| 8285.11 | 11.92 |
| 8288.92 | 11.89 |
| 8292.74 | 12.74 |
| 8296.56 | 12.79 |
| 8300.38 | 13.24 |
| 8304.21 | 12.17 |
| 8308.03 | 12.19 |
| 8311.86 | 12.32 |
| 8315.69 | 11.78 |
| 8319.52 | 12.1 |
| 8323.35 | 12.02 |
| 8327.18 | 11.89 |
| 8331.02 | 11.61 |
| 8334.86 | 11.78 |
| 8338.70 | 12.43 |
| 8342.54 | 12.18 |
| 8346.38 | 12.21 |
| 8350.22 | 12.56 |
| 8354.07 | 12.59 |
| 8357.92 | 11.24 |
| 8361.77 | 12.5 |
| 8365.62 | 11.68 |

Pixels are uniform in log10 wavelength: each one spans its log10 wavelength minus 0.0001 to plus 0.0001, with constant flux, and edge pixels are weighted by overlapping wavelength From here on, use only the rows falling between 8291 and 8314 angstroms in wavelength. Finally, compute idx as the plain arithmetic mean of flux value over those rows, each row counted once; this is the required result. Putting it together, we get 12.6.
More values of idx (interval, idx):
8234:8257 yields 12.3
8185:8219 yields 12.4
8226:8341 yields 12.3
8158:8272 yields 12.4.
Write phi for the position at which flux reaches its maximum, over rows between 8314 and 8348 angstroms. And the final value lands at 8338.70 angstroms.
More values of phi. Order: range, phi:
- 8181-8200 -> 8190.27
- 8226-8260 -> 8243.24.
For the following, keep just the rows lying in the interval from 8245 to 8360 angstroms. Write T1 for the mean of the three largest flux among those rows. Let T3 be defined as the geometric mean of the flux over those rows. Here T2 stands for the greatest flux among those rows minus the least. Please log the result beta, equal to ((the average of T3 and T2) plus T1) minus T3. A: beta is 7.9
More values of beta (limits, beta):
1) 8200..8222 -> 6.7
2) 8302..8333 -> 6.6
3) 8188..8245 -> 6.9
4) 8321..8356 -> 6.9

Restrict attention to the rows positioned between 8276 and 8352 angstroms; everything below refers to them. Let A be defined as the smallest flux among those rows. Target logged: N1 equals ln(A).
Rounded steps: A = 11.61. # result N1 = 2.45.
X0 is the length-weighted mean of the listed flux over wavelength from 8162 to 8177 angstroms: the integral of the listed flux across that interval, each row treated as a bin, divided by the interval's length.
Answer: 12.37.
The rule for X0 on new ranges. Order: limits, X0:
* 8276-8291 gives 11.95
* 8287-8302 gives 12.66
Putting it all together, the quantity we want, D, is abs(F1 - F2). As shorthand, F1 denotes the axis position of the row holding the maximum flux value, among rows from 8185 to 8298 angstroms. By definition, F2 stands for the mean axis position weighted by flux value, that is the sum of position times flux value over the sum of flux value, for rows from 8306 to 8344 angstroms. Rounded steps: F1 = 8269.86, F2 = 8325.3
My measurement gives 55.4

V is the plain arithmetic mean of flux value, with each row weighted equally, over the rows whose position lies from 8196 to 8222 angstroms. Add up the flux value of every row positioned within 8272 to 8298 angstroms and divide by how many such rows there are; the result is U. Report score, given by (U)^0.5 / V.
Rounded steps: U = 12.3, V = 12.28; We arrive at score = 0.286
